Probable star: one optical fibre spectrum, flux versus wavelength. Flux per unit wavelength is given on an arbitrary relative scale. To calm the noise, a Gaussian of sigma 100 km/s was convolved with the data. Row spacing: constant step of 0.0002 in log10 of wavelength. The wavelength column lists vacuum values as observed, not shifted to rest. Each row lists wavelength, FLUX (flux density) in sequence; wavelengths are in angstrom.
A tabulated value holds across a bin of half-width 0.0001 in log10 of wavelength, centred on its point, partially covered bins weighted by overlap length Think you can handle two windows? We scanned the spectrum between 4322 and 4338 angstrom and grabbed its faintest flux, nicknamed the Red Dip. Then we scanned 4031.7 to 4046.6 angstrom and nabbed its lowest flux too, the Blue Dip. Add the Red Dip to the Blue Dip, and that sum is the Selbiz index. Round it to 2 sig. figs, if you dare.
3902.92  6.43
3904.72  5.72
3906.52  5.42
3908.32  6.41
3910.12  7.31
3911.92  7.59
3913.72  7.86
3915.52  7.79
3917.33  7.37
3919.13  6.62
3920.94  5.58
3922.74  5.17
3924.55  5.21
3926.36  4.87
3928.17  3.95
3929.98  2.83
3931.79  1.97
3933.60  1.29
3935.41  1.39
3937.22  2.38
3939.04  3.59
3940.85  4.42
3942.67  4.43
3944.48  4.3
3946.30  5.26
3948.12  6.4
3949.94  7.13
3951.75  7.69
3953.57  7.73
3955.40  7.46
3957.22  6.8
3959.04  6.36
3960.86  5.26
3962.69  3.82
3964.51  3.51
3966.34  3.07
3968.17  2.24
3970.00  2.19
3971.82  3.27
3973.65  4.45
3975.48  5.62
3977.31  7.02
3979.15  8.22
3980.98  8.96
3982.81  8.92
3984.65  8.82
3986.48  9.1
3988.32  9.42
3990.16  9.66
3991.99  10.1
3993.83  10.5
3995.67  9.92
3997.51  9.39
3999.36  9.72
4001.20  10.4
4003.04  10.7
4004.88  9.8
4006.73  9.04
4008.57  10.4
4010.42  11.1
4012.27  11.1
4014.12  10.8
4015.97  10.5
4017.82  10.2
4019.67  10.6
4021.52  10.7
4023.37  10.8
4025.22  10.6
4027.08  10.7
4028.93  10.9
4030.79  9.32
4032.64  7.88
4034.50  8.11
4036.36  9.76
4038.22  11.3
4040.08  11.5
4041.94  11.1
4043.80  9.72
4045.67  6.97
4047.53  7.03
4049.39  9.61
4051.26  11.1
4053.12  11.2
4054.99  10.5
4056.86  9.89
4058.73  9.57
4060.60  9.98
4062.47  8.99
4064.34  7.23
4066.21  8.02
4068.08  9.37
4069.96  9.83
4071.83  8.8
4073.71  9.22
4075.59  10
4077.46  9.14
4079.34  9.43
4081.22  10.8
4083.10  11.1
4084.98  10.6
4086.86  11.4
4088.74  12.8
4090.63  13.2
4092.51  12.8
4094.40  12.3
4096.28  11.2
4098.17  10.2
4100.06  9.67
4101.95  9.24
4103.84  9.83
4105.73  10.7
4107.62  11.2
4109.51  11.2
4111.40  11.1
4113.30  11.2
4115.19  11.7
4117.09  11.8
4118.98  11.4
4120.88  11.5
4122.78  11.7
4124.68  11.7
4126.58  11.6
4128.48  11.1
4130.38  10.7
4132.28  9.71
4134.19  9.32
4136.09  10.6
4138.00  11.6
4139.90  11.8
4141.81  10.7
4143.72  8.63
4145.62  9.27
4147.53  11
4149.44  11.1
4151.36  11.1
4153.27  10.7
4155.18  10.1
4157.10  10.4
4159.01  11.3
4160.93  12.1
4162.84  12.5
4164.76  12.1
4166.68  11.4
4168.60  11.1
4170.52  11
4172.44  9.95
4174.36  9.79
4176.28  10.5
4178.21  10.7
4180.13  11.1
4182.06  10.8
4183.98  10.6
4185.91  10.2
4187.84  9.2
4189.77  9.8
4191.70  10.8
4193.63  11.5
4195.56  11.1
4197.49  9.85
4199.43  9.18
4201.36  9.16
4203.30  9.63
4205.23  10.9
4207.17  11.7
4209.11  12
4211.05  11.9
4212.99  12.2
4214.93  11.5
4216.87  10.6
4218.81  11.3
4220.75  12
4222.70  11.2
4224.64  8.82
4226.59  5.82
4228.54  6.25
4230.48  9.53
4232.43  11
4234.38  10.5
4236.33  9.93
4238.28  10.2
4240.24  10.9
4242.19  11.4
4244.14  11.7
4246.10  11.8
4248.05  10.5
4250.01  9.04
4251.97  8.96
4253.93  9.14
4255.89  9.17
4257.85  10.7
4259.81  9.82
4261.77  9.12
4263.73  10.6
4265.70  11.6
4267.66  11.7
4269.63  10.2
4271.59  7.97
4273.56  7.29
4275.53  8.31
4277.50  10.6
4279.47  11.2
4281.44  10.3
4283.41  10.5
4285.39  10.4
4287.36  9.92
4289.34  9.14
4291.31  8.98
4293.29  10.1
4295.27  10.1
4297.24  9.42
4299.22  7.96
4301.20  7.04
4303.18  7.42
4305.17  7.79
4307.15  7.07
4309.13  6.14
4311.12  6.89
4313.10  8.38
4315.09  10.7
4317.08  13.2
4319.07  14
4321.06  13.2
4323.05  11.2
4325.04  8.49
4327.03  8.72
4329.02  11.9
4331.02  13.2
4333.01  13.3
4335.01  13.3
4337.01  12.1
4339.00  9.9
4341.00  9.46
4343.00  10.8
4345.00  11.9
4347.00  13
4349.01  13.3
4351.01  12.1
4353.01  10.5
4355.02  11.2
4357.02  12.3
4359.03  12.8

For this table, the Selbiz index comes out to 15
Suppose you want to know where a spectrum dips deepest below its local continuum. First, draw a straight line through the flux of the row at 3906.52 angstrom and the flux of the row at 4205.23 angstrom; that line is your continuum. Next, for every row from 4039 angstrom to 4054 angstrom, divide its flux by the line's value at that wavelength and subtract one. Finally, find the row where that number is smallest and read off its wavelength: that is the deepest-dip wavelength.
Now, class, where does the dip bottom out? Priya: 4045.67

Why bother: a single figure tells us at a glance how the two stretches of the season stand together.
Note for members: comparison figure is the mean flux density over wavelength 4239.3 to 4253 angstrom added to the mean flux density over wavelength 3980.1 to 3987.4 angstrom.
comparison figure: 19.6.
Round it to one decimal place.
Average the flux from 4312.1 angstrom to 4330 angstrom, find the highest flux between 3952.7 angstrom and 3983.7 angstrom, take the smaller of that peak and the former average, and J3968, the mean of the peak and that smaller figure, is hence 9.0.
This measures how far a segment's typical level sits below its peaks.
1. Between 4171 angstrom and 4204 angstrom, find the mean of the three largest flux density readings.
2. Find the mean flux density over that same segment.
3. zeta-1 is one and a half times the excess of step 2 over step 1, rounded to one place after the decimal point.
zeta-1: -1.5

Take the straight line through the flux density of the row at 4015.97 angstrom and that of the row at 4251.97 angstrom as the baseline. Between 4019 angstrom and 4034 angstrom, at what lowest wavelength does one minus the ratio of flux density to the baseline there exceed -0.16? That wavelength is 4019.67 angstrom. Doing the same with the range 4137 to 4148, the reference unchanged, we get 4141.81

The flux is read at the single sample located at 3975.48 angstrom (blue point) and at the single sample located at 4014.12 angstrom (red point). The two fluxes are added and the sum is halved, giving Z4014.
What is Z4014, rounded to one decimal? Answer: 8.2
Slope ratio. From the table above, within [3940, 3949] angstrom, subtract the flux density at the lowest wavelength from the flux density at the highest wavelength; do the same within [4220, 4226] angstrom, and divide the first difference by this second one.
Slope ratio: -1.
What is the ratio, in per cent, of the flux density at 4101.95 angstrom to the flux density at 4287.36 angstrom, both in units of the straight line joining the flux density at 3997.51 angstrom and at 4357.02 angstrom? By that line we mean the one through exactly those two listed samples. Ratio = 107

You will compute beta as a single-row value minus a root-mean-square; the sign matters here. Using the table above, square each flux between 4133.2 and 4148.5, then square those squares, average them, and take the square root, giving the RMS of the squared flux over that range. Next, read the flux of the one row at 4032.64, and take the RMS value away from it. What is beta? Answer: -103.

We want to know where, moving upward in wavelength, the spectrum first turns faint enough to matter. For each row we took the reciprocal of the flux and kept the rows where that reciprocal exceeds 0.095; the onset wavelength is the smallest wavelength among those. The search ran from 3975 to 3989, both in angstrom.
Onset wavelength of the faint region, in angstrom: 3975.48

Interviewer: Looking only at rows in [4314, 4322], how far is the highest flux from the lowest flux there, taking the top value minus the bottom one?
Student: 3.3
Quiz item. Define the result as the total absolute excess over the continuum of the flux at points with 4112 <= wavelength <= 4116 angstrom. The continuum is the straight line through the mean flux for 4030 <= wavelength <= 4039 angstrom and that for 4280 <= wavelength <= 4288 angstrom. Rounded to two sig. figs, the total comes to 3.7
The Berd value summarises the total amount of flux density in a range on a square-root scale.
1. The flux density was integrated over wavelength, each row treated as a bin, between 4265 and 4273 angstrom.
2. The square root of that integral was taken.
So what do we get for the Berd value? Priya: 9.0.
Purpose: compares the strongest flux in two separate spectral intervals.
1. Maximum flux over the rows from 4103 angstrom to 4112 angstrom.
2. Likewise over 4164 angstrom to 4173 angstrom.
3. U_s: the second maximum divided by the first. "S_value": 1.08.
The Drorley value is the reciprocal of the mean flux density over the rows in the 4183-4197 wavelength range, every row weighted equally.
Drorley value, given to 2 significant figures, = 0.096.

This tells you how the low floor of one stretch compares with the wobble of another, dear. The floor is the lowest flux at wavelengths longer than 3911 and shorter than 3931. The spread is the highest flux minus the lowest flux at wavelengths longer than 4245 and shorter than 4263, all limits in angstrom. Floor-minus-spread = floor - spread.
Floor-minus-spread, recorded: 0.0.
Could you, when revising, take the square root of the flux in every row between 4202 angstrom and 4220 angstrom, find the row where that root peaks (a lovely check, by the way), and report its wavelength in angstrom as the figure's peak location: 4212.99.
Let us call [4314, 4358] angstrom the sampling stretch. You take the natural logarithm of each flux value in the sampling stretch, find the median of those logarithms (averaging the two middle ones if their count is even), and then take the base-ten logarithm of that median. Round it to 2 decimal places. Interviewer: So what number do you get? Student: 0.40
